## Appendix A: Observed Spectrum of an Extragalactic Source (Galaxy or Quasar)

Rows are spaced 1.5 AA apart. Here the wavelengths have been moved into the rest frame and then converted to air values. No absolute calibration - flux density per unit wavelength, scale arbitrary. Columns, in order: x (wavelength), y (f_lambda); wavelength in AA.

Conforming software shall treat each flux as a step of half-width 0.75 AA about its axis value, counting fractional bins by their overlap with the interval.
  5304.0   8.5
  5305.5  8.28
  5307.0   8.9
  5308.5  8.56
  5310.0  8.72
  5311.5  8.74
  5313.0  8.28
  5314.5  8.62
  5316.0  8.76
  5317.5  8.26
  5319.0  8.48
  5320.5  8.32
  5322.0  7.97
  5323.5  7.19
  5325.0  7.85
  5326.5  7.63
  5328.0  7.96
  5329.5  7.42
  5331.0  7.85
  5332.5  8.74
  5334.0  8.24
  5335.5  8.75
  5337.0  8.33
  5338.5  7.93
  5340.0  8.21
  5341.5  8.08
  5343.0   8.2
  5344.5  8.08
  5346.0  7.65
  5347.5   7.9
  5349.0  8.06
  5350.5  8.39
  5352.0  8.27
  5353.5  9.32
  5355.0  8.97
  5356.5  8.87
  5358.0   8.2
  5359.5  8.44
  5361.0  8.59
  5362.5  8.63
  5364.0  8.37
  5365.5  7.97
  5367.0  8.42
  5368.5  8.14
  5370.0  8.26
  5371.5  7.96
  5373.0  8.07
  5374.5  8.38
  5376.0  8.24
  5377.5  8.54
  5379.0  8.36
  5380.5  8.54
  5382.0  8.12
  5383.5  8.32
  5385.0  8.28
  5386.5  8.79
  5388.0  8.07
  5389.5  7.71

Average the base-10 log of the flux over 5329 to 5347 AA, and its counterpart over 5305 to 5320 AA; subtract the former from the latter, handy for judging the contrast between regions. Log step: 0.023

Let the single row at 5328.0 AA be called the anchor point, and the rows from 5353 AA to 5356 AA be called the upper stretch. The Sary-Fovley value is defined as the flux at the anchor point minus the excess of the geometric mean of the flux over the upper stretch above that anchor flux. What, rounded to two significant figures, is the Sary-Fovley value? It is 6.8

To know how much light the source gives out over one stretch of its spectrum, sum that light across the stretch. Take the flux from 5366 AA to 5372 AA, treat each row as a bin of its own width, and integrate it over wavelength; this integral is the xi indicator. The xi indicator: 49.2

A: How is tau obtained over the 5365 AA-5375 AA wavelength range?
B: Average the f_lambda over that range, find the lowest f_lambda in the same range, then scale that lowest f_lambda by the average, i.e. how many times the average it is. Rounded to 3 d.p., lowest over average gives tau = 0.974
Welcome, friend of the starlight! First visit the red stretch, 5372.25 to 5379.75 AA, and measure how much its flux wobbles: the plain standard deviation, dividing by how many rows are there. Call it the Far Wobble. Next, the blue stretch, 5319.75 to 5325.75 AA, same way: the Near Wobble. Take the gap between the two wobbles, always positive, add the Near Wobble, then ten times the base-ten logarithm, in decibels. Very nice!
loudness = -1.8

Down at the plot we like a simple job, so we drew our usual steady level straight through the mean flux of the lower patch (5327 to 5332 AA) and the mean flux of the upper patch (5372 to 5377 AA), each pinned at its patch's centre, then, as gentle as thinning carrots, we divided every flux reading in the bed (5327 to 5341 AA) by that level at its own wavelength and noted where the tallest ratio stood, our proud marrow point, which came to 5332.5 AA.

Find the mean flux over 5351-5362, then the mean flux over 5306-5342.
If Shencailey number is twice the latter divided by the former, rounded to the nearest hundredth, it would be 1.90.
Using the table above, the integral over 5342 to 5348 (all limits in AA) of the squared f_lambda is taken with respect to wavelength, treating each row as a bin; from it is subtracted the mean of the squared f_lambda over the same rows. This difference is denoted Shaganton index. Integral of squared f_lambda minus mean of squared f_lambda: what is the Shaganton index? 317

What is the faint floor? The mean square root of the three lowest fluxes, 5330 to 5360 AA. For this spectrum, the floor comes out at 2.79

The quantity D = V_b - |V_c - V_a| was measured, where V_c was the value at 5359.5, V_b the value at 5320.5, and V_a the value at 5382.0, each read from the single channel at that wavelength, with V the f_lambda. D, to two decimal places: 8.00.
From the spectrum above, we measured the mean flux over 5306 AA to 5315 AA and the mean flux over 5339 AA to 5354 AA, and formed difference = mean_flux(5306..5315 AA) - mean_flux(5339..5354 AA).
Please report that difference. 0.4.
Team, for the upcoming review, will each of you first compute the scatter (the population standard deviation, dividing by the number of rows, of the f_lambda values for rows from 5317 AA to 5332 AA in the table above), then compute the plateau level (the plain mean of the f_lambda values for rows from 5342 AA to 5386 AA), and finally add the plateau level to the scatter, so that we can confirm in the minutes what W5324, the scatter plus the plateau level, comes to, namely 8.71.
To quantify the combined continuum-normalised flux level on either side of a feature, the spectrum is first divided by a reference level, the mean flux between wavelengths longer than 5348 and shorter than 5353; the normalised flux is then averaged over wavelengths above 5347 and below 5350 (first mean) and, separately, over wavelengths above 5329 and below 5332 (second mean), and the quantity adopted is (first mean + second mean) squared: 3.6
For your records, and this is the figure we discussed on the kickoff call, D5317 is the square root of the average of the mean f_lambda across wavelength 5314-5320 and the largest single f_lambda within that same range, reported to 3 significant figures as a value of 2.94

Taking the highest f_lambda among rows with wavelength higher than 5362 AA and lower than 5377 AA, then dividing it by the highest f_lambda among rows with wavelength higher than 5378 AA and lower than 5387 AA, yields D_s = 0.98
